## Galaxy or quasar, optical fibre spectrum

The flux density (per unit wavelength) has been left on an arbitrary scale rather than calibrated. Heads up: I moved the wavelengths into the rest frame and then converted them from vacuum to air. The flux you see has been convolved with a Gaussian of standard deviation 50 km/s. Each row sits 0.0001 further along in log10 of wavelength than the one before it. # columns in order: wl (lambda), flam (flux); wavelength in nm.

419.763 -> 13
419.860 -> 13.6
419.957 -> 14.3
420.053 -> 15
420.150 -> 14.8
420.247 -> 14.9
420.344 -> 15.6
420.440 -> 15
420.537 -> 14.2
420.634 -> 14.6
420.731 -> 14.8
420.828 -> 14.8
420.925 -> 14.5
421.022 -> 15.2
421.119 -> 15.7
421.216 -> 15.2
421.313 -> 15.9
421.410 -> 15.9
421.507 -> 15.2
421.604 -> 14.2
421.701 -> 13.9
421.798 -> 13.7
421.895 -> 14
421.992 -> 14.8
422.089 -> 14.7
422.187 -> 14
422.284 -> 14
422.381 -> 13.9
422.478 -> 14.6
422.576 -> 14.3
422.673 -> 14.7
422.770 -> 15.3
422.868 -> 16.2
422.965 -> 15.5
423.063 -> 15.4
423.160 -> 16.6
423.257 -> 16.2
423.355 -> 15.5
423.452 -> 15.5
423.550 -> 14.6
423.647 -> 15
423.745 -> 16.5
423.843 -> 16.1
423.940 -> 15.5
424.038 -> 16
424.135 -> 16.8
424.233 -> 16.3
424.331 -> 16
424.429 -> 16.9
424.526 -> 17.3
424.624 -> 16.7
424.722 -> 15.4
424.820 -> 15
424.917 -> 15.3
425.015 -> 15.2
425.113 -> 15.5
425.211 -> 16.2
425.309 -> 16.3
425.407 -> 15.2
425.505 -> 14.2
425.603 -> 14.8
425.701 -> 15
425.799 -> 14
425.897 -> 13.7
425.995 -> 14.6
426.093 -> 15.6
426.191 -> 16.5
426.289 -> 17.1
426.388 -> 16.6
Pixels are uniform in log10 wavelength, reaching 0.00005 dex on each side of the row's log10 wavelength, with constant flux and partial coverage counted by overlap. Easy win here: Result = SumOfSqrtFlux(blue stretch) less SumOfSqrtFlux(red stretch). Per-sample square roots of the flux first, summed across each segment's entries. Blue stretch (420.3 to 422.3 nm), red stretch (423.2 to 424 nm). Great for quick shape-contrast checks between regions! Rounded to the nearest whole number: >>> 49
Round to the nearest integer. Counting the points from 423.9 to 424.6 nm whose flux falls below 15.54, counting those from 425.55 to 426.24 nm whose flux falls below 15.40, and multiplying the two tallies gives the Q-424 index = 5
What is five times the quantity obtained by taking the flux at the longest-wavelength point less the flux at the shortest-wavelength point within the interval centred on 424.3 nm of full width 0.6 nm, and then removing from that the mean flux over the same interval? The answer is -76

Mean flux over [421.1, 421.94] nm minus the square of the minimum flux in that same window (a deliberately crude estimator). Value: -173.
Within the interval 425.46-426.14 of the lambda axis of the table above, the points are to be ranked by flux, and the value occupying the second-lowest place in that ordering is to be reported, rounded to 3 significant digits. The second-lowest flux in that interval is 14.0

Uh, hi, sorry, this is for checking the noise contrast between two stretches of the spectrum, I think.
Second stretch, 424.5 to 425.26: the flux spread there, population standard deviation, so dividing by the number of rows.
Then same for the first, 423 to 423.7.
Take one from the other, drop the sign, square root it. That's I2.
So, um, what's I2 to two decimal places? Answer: 0.37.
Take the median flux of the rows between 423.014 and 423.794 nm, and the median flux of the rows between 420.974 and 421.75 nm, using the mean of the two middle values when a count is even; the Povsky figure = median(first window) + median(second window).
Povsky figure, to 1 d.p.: 30.7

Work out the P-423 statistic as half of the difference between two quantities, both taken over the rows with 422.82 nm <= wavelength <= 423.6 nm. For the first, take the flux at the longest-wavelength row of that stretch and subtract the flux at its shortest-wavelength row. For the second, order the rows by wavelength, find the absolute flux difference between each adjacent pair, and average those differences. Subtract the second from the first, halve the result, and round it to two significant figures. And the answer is -1.1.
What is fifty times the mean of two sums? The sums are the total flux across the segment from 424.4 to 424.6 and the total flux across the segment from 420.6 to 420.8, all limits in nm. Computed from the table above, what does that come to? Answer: 1590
